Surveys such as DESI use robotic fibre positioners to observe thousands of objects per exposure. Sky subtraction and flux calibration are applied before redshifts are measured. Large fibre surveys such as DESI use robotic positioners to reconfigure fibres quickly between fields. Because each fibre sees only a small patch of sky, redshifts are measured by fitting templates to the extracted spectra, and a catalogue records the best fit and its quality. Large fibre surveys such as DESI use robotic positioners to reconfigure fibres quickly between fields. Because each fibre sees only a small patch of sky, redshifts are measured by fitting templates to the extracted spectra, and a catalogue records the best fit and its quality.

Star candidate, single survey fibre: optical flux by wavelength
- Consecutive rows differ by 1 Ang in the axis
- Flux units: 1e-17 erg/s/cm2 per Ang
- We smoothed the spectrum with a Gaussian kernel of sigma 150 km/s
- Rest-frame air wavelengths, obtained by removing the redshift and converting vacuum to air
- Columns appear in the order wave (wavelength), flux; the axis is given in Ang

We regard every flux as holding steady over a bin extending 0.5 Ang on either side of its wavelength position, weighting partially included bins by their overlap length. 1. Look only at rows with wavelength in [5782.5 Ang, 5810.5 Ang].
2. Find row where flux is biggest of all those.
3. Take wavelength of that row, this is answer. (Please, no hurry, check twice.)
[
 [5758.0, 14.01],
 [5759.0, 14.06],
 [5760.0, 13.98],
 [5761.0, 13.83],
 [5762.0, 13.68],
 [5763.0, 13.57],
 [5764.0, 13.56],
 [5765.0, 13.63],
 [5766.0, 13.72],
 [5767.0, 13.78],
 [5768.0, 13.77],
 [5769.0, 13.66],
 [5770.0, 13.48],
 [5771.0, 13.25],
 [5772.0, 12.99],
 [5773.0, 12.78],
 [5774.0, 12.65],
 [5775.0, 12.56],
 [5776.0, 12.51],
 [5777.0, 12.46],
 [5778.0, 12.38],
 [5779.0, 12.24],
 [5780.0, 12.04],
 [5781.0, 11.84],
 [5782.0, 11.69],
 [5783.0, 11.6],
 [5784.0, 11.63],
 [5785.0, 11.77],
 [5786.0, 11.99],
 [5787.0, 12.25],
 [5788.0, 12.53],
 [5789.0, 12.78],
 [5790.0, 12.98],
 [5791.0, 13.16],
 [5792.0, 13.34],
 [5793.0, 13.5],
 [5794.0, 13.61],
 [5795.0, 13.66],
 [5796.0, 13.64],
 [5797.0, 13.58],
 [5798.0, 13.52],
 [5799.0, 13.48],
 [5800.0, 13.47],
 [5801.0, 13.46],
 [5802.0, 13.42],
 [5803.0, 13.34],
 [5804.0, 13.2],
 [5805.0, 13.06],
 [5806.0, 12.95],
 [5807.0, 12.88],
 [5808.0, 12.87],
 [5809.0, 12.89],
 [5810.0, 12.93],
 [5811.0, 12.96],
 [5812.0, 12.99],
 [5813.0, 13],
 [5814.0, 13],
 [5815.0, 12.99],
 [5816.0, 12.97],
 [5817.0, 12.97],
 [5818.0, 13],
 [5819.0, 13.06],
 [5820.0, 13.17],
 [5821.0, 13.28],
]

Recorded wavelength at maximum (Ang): 5795.0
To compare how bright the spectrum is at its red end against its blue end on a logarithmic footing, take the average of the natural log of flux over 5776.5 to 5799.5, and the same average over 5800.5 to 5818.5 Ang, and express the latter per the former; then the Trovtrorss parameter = 1.012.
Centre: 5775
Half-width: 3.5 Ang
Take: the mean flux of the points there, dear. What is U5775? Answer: 12.6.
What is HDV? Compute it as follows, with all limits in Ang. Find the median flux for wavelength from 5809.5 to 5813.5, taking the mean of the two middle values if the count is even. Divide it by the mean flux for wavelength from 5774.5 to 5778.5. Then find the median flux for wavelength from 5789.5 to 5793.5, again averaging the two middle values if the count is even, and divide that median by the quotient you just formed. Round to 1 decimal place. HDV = 12.7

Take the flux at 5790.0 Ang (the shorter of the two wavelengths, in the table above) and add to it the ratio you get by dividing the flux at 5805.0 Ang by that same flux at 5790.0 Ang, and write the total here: 14.0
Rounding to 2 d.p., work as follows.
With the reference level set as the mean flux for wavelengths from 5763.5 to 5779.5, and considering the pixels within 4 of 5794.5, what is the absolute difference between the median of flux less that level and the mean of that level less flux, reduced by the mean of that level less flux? 1.29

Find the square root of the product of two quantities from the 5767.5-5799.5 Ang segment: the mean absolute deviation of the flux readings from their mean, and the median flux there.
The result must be 2.8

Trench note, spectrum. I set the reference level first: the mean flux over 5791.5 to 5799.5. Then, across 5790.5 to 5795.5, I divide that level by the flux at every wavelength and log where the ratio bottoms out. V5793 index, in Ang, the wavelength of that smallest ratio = 5795.0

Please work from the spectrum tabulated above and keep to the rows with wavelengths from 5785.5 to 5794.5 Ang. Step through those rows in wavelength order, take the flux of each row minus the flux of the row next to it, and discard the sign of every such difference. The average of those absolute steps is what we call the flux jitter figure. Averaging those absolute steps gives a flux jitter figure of 0.20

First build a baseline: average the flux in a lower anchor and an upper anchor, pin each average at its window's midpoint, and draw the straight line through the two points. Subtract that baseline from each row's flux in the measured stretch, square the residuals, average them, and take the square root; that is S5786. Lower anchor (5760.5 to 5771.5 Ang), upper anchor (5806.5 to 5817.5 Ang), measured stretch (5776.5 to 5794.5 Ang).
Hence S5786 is 1.1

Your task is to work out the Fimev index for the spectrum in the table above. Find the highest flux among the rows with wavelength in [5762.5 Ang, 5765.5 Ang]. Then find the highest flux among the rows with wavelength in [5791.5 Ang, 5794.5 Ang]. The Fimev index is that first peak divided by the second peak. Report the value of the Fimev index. 1.001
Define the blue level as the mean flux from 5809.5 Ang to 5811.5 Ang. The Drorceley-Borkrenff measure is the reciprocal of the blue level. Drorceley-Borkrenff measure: 0.077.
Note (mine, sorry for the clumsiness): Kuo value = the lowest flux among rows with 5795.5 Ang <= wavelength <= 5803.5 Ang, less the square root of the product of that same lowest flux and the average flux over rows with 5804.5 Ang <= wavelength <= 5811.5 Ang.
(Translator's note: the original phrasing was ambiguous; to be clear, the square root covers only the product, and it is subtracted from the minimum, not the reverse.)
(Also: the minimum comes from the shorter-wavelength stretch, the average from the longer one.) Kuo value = 0.2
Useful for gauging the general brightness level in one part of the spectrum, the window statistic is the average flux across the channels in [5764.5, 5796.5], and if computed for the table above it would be 12.8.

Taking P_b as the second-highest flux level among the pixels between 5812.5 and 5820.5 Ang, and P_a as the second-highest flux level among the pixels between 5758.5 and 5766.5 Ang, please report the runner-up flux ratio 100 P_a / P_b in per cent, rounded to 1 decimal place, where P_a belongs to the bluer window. 107.0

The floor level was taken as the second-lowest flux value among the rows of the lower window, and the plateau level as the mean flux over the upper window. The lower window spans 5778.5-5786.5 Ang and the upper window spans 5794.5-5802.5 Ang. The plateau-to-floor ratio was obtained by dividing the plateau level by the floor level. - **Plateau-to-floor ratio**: 1.16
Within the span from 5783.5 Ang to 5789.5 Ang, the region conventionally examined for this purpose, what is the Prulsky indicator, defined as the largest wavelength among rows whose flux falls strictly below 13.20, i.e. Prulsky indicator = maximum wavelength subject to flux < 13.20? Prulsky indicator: 5789.0 Ang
